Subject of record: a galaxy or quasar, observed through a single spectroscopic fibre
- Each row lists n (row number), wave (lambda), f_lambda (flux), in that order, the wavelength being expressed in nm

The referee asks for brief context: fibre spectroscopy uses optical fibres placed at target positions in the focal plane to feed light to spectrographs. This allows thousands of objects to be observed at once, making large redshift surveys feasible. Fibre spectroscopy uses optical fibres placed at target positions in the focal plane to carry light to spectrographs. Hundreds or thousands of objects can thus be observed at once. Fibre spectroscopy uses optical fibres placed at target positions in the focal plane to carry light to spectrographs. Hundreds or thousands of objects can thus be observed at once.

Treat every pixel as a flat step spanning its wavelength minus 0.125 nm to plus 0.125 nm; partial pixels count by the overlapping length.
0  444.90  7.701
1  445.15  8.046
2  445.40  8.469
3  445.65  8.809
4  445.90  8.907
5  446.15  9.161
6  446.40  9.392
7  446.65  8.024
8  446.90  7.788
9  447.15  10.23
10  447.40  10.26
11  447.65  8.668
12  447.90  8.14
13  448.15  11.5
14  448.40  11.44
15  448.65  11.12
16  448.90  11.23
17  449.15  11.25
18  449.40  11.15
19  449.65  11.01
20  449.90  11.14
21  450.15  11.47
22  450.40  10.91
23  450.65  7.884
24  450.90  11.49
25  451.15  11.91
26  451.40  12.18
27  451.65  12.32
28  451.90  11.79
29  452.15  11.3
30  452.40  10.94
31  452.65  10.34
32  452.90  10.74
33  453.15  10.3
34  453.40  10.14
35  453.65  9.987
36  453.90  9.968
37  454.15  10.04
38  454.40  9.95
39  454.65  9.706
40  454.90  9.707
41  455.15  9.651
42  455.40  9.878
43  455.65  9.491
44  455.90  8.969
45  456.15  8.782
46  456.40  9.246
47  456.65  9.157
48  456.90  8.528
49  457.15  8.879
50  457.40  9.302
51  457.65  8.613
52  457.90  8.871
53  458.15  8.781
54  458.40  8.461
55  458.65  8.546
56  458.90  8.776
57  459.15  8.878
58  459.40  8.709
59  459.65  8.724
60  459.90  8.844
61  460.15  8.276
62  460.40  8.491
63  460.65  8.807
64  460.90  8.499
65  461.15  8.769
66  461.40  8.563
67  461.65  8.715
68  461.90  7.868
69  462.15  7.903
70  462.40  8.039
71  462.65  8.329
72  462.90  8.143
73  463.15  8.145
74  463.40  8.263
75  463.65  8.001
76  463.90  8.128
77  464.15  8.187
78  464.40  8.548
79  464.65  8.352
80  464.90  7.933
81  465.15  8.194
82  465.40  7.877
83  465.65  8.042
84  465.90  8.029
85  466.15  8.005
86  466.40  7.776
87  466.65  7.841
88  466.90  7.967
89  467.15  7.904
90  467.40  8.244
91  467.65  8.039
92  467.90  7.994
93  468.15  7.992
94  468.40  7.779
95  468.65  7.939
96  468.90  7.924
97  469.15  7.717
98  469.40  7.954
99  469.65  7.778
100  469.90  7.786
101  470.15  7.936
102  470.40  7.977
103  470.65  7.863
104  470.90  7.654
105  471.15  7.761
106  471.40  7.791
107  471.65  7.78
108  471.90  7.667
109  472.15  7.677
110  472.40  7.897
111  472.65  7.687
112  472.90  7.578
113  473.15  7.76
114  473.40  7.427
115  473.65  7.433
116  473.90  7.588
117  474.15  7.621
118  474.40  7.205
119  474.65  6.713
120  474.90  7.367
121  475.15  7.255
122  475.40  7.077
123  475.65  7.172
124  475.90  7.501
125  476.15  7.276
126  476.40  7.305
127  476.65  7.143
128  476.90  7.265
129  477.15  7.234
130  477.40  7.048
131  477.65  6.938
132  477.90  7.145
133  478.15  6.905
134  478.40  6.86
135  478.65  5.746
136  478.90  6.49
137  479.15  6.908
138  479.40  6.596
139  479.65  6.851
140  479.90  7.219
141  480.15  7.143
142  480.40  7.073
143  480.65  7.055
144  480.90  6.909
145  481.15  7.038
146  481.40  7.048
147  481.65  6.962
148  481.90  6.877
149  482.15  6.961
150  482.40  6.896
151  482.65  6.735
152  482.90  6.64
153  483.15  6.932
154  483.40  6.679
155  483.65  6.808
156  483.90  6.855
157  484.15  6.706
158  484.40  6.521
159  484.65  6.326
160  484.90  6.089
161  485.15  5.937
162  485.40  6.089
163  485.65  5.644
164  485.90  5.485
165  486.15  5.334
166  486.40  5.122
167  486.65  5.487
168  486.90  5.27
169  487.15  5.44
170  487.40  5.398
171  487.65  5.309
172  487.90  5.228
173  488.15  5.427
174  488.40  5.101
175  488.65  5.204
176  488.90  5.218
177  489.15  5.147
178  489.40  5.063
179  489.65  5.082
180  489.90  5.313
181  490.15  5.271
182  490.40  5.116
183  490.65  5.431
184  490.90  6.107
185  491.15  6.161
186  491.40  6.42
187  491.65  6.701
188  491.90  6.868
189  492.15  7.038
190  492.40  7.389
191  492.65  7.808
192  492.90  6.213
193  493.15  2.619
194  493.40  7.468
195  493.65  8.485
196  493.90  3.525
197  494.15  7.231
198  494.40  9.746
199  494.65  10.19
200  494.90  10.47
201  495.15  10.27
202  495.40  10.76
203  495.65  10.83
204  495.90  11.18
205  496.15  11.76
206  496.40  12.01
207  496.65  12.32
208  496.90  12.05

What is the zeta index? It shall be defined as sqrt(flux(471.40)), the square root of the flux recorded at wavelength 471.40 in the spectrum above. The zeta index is 2.79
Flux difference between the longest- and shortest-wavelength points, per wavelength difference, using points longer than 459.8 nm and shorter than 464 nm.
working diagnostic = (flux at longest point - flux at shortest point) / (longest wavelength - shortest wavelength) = -0.18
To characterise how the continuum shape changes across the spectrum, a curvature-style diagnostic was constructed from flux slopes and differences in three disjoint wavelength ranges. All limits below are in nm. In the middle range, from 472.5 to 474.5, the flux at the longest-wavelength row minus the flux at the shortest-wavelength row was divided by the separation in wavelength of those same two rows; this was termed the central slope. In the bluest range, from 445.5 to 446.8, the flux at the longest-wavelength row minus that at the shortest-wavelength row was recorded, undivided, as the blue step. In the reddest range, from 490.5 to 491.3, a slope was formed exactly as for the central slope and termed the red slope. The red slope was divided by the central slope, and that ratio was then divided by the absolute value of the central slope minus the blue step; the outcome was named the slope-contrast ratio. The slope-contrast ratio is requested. -10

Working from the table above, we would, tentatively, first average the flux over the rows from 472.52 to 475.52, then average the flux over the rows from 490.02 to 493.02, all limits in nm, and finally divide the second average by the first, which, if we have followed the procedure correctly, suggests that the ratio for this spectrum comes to 0.86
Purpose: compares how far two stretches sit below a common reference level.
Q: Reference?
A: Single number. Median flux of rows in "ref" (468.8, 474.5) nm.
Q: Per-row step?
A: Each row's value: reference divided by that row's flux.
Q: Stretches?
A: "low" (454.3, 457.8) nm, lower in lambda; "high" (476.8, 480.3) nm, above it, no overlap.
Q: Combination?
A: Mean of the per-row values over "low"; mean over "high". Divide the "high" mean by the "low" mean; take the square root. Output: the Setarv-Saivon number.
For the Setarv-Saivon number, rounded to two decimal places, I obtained 1.16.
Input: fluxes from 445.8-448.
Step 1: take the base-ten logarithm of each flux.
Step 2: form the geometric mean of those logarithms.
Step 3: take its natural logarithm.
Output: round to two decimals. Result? -0.05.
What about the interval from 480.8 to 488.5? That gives -0.24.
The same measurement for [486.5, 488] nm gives -0.32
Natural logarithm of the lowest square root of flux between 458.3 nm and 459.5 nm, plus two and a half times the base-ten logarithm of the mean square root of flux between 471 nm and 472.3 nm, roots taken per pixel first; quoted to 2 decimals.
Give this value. 2.18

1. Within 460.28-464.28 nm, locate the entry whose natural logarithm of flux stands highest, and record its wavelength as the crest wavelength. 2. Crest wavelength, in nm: 460.65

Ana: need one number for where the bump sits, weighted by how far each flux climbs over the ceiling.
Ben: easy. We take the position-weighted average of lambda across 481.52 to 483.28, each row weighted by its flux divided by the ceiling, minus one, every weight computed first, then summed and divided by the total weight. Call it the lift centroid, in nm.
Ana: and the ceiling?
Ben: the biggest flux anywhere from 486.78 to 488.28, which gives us 482.38 nm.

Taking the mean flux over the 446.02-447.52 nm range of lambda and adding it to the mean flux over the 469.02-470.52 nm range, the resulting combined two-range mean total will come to 17.0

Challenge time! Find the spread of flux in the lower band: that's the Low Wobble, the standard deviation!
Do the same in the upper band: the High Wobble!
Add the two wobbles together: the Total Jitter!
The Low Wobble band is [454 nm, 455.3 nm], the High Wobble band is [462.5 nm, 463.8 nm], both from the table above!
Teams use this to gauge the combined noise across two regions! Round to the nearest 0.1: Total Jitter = 0.3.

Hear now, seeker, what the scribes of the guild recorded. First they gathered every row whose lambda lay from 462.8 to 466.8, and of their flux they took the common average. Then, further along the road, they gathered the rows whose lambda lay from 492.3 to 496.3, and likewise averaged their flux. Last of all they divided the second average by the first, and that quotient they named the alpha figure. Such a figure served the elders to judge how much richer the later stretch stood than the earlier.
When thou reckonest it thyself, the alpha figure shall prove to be 1.05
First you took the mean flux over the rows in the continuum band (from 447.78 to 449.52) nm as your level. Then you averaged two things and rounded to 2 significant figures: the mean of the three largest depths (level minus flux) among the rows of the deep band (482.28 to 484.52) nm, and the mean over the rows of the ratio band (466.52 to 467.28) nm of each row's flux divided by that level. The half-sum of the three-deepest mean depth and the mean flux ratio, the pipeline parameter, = 2.5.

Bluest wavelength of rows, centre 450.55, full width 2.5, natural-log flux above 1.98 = 449.40 nm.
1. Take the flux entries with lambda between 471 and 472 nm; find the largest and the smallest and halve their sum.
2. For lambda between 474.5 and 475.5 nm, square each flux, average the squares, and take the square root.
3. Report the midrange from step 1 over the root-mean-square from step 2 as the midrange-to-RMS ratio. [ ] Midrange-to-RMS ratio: 1.09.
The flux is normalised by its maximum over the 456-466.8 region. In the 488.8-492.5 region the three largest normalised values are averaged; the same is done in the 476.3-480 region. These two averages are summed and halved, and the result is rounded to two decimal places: 0.77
